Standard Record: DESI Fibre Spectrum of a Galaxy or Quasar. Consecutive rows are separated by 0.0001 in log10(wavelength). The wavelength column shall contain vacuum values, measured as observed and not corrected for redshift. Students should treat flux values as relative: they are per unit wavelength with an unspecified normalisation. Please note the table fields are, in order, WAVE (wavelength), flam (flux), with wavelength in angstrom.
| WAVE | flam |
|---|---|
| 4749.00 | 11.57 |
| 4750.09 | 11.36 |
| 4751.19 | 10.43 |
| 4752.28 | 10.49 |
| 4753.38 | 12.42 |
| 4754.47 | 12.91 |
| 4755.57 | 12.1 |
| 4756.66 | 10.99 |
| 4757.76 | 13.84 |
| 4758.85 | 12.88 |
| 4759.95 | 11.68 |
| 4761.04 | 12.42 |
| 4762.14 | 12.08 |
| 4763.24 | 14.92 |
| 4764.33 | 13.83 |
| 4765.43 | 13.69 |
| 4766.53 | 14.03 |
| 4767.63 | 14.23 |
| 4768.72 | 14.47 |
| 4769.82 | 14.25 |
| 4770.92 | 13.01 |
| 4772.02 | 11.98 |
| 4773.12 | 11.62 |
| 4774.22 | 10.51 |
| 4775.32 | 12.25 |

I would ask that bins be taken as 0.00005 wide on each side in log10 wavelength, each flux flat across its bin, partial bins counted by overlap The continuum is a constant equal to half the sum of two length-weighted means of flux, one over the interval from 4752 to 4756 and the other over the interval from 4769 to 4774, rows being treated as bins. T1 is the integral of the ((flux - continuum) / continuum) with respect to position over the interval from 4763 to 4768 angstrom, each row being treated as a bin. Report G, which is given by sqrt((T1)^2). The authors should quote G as 0.7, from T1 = 0.7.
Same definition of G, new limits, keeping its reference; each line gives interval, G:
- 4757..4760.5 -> 0.1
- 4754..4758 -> 0.0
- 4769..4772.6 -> 0.2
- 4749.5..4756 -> 0.4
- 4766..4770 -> 0.6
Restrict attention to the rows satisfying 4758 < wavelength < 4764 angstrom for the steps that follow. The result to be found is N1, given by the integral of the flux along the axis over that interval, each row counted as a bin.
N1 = 77.4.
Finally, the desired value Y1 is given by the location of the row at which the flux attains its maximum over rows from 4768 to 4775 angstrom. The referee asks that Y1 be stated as 4768.72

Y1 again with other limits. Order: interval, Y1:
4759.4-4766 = 4763.24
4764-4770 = 4768.72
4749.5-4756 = 4754.47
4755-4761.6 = 4757.76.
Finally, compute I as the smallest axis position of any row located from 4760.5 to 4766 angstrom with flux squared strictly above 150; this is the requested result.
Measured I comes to 4761.04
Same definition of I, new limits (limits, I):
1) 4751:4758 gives 4753.38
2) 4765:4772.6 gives 4765.43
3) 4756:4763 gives 4757.76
